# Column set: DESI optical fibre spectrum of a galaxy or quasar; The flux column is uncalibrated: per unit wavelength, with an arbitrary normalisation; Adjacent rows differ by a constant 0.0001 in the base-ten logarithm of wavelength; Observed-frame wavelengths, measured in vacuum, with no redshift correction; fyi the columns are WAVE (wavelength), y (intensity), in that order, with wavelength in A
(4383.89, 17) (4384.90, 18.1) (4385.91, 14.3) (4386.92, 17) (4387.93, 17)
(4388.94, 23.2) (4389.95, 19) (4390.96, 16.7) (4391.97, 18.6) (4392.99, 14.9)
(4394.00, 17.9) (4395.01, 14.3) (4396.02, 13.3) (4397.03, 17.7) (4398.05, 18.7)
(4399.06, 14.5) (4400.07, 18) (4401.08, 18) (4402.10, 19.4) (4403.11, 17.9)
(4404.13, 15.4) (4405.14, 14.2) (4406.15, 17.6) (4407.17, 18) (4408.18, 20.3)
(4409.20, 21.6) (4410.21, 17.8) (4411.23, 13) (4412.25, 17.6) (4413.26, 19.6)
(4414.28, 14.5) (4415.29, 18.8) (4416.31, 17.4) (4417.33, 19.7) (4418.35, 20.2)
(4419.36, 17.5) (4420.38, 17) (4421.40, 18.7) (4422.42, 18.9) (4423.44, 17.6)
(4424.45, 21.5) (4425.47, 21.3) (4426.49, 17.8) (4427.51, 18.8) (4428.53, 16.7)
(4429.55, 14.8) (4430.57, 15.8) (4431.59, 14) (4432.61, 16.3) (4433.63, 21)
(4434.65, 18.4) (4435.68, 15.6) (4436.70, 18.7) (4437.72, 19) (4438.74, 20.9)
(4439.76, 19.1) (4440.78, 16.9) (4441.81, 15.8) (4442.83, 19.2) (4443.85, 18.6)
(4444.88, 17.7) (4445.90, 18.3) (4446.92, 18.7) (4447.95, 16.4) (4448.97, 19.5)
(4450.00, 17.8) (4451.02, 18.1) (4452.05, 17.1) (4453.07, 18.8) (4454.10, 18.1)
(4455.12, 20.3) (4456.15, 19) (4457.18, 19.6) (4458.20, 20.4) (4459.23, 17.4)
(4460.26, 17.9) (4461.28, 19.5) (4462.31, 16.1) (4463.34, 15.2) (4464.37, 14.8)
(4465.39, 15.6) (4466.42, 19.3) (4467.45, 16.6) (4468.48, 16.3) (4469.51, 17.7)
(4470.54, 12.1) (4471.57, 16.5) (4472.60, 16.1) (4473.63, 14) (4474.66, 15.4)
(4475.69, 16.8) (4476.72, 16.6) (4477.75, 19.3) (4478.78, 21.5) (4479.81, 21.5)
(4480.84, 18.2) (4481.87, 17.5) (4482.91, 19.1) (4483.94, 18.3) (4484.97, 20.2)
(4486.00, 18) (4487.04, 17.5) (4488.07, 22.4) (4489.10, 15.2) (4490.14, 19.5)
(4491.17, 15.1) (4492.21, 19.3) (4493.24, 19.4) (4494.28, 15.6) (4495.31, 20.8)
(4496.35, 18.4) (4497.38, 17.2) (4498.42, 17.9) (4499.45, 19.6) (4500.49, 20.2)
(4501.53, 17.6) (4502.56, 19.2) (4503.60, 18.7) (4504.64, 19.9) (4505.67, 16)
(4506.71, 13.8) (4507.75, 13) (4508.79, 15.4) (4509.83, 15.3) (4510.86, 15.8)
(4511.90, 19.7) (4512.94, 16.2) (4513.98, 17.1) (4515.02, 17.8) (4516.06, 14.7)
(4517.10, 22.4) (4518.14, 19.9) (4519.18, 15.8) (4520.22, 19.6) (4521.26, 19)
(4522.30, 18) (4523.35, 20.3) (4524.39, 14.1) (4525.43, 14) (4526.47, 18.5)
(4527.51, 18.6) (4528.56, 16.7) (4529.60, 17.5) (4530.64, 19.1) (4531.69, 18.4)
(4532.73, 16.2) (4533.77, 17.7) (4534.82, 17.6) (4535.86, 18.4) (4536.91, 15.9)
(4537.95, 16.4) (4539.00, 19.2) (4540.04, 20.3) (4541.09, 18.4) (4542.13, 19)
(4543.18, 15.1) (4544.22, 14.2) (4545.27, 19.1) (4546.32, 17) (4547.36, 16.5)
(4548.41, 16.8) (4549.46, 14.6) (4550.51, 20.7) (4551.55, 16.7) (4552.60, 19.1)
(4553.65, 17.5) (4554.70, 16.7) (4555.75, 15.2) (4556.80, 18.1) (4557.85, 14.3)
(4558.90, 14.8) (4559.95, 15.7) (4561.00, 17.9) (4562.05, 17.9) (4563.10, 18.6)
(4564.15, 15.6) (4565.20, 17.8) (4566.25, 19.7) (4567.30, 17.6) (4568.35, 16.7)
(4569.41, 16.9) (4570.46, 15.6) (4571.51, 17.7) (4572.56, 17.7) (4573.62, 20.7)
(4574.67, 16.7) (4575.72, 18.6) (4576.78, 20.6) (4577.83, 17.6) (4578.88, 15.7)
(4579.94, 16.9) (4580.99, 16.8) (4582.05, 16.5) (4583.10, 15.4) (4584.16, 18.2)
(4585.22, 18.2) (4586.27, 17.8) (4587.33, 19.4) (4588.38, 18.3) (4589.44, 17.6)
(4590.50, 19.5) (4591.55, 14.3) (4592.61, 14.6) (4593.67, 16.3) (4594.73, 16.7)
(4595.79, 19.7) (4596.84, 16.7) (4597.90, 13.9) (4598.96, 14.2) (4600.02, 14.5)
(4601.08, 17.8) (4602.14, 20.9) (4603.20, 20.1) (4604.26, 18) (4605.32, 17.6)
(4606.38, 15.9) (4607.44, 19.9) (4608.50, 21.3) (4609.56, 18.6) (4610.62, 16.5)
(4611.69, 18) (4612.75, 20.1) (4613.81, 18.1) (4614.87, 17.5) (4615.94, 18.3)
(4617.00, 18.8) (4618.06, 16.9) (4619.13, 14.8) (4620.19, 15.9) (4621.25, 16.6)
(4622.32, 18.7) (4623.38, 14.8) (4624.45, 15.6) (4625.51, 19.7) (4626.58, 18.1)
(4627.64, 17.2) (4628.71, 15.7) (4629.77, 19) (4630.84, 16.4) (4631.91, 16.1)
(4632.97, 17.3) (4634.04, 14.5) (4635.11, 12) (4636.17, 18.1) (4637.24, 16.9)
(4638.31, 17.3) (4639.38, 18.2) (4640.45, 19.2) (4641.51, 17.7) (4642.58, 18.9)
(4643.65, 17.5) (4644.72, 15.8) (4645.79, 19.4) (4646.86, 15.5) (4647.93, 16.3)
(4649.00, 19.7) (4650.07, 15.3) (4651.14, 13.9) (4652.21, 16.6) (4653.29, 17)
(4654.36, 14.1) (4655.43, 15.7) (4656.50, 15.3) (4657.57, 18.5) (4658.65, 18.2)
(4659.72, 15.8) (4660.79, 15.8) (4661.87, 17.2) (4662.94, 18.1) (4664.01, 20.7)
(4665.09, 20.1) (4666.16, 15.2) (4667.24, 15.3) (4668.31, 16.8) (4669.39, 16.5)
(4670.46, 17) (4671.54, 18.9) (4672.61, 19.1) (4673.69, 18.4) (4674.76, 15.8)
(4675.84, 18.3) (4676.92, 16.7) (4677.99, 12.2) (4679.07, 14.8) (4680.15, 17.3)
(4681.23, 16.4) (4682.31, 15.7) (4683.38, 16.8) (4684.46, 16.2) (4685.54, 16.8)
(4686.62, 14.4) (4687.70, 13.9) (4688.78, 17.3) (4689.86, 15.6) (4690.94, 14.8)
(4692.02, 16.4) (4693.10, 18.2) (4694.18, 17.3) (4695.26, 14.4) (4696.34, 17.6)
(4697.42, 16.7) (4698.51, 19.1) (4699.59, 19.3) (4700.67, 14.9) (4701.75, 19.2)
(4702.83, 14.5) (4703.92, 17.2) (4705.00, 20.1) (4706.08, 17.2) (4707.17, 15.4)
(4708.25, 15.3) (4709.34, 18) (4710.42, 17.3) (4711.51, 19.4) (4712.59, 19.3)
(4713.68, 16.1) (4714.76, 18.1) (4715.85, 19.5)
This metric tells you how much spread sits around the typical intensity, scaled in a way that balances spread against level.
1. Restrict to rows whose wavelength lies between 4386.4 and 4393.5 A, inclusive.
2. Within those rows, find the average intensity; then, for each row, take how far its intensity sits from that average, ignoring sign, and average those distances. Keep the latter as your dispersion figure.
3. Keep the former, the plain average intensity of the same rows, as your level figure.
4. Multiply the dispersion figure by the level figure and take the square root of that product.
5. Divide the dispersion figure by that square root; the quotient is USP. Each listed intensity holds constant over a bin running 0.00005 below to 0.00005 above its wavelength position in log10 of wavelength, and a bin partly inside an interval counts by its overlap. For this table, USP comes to 0.324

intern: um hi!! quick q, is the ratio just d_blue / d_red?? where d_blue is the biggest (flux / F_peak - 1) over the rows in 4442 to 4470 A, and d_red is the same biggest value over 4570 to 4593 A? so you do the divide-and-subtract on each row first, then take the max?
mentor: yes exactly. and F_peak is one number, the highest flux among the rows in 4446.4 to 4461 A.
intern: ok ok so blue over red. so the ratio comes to 0.0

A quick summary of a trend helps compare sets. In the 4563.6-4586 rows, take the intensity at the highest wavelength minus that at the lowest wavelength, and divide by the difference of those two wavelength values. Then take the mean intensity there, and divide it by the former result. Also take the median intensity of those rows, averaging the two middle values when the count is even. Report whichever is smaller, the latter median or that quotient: 18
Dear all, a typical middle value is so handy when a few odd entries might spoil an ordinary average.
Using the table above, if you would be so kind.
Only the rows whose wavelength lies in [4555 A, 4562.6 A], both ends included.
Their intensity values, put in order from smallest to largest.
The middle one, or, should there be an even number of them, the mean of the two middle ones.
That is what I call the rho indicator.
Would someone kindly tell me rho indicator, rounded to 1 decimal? 15.7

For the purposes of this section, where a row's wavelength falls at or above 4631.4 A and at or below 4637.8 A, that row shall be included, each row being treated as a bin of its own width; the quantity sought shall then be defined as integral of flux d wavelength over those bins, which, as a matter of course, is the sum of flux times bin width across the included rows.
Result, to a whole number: 101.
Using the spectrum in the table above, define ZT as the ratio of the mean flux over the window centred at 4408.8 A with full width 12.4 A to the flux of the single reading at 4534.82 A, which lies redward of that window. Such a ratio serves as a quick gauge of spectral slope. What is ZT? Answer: 0.98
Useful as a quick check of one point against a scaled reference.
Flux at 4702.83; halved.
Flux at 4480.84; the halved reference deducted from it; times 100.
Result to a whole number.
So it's 1095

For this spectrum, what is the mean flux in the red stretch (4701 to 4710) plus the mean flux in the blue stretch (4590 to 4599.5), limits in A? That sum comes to 33.3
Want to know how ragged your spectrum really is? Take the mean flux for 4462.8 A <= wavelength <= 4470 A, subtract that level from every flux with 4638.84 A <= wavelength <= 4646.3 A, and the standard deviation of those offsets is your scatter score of 1.2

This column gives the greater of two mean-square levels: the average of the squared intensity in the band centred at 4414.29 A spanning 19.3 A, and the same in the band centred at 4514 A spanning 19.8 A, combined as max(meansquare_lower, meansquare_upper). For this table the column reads 325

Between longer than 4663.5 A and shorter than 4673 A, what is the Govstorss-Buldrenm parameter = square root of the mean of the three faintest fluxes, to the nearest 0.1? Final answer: 4.0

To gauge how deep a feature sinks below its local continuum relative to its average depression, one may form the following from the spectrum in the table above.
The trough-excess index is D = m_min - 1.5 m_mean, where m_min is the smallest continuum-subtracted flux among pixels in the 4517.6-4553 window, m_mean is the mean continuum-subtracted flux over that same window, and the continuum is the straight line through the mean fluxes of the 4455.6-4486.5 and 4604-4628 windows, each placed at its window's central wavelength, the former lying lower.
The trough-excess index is -3.6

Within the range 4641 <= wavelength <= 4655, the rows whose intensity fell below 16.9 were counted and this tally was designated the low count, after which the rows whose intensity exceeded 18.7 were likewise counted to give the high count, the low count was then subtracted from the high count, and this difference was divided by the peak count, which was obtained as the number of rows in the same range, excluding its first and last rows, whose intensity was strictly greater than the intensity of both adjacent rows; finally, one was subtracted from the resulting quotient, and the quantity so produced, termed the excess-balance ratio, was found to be -2.0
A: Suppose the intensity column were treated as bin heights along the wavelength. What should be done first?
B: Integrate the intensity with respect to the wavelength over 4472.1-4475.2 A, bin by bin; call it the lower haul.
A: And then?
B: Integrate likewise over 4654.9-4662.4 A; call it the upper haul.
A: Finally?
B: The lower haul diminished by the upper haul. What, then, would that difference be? -78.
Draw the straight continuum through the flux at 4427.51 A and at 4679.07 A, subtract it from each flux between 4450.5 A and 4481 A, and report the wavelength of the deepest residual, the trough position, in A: 4470.54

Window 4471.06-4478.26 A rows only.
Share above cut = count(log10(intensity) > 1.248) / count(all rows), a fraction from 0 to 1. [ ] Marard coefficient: 0.14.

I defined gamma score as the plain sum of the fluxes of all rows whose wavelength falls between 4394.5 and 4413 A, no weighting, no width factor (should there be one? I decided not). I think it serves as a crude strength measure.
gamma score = 307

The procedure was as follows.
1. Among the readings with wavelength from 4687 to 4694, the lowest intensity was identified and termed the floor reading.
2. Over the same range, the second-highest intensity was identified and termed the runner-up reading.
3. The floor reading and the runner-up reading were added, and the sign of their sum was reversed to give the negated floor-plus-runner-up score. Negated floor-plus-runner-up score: -31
